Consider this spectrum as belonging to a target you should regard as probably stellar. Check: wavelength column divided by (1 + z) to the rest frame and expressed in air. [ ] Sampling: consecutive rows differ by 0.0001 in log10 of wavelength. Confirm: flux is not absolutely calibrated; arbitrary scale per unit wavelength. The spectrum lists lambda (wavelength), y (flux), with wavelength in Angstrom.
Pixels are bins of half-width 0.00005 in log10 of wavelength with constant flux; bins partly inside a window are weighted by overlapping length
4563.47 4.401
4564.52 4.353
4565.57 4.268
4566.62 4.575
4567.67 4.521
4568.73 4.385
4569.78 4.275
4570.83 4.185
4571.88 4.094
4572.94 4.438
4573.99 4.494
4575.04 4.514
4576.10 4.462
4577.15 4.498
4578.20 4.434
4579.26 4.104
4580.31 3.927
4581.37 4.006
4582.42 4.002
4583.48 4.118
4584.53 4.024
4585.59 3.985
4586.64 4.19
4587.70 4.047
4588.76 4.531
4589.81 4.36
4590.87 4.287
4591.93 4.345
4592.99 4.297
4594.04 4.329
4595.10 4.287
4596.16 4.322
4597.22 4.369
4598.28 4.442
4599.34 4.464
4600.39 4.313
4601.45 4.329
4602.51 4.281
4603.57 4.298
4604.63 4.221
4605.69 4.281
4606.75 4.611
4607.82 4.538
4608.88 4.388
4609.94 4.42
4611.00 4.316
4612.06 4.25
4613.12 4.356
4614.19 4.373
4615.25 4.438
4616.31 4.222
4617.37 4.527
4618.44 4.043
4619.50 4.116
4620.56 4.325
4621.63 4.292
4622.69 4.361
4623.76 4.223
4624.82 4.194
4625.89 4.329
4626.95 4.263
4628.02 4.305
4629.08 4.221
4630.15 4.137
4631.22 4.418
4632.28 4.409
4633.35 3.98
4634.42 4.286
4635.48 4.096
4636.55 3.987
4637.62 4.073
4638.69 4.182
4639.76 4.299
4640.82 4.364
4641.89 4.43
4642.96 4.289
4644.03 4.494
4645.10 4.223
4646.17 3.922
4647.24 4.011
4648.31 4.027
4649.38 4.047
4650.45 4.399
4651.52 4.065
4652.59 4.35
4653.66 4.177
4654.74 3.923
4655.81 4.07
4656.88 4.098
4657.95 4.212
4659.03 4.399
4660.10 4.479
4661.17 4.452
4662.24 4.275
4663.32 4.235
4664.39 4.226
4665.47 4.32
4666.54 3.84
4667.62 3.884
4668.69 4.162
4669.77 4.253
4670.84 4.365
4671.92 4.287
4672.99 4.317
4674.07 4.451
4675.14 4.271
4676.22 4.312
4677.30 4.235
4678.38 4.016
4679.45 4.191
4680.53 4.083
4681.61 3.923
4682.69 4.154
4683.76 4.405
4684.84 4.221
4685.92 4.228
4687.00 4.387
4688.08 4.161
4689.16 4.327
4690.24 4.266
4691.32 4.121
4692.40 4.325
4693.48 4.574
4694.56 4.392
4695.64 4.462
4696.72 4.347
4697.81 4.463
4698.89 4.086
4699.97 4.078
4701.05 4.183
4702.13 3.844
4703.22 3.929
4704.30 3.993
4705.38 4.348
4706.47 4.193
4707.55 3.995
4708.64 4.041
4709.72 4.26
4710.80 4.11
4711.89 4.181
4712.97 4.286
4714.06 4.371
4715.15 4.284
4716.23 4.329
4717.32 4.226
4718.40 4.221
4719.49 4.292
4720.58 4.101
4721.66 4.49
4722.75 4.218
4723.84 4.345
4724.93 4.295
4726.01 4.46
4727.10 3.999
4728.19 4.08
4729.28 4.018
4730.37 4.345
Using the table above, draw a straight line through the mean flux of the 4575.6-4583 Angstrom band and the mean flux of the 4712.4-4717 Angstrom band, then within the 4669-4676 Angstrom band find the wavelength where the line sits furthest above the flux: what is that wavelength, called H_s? 4669.77 Angstrom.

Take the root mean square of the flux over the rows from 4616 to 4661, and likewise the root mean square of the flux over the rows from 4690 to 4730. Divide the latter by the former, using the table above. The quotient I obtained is 1.00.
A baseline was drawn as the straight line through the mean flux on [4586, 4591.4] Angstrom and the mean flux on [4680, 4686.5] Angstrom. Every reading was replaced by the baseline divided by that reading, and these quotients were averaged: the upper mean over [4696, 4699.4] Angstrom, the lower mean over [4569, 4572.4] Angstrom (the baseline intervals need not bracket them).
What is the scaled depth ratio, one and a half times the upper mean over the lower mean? 1.410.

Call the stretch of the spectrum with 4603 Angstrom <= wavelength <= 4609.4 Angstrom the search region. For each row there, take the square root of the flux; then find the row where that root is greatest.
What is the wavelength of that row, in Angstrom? 4606.75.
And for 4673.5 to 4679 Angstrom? 4674.07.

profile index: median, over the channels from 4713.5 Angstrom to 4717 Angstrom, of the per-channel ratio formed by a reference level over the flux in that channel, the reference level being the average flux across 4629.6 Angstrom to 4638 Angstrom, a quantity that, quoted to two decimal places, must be 0.96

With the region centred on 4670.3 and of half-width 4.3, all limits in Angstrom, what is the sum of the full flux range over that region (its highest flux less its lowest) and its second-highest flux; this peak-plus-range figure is 5.0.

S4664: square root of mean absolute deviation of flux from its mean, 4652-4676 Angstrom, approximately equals 0.366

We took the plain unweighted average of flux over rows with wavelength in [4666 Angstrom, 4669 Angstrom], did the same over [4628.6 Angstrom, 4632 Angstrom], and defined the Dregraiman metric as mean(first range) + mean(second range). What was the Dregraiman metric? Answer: 8.22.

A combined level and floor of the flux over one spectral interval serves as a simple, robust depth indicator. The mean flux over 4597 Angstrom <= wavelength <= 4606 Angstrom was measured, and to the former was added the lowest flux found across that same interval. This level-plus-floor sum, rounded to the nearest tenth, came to 8.6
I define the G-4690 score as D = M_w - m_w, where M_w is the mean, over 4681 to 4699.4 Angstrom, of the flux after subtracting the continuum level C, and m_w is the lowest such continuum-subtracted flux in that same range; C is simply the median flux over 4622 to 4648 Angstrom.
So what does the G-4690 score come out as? 0.36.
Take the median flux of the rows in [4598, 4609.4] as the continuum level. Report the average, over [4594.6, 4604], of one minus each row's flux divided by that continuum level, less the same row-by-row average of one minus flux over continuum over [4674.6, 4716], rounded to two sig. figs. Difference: -0.031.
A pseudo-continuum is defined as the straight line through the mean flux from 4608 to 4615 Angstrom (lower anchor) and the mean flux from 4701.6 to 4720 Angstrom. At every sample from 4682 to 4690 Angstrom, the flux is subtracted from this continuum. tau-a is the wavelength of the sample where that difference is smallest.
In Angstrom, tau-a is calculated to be 4683.76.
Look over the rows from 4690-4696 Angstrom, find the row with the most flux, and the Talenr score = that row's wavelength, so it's 4693.48 Angstrom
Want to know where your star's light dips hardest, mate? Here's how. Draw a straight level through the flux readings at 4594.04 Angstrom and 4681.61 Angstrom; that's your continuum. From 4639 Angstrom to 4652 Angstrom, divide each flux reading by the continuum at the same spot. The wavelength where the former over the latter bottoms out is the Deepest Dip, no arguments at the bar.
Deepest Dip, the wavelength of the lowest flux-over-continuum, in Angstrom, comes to 4646.17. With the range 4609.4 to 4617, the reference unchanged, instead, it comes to 4616.31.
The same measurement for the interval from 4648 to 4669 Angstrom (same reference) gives 4666.54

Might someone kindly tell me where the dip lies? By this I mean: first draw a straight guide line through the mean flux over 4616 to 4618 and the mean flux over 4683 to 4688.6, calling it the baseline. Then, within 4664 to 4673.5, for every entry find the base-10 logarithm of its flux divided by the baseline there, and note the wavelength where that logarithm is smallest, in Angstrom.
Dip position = 4666.54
